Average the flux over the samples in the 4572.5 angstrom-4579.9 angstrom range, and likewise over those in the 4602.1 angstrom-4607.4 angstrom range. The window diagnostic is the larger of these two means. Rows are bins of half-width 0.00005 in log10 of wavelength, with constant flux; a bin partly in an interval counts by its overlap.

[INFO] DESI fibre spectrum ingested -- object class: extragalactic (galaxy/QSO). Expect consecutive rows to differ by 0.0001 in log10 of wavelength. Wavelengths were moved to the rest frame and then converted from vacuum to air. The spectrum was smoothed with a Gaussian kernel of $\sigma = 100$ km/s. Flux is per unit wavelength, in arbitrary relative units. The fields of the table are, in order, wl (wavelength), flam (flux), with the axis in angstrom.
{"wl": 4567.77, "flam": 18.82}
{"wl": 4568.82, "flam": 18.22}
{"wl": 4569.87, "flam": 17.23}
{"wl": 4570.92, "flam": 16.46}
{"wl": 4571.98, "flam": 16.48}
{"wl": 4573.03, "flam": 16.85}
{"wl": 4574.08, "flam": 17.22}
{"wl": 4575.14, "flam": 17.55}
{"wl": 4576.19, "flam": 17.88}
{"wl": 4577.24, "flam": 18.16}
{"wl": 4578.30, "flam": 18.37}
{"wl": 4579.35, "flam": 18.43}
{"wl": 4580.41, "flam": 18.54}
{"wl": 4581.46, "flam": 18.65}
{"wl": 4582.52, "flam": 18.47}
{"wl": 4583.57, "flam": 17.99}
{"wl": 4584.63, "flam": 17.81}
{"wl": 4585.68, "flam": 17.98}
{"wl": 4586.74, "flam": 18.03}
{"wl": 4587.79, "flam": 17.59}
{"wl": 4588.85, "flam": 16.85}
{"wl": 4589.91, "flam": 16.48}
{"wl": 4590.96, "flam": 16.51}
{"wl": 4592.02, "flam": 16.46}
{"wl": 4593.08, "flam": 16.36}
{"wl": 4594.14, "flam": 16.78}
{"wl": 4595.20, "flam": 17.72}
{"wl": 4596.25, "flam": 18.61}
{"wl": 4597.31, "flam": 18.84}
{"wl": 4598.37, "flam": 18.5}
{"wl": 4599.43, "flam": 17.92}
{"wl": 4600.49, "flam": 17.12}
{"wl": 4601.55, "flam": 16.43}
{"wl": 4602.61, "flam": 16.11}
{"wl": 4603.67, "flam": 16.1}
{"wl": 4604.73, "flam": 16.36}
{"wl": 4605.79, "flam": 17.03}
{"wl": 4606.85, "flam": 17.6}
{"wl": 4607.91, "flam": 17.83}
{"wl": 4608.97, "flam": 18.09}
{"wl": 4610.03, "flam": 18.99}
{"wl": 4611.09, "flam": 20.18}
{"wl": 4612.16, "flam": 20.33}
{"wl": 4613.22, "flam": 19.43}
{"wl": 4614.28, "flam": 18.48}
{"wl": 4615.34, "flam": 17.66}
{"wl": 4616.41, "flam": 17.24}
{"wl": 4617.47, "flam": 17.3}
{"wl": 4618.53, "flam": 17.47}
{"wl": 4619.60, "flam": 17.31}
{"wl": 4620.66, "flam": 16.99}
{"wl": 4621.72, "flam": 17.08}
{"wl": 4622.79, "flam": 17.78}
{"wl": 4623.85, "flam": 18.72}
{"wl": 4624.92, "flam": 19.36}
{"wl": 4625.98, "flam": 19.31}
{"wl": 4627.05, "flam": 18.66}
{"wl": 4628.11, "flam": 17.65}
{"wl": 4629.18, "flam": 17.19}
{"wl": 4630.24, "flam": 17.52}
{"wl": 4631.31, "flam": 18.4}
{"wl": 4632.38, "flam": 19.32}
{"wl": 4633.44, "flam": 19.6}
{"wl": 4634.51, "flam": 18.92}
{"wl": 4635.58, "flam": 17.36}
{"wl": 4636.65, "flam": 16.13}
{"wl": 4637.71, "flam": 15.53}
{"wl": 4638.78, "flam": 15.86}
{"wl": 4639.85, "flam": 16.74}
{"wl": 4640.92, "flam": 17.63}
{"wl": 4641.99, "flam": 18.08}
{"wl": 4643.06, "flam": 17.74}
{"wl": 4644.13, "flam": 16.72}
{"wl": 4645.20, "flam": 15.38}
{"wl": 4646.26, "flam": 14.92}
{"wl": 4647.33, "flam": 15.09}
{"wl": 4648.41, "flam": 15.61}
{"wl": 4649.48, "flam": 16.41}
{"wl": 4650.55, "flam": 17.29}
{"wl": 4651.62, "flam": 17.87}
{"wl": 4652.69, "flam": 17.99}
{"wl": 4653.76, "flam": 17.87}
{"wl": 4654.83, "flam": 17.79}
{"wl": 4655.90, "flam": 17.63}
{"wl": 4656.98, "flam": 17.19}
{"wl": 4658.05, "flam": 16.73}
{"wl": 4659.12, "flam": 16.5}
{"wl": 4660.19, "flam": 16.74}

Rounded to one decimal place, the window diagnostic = 17.8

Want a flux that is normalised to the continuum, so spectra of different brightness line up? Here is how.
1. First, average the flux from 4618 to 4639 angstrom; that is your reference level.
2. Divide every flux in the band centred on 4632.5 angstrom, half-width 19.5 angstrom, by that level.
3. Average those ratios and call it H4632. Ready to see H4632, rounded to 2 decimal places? 0.98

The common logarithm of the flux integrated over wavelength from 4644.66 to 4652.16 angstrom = 2.08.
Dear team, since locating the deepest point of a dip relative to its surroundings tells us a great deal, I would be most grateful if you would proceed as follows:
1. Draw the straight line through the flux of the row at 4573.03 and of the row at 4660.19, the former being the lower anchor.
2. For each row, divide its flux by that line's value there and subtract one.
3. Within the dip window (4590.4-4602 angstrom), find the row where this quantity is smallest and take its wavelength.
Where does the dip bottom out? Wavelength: 4593.08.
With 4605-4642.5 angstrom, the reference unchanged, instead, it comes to 4637.71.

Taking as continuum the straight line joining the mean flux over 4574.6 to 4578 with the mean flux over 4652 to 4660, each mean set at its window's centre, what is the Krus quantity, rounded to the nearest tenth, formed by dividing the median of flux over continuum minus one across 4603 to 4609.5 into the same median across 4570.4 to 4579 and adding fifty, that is 51.3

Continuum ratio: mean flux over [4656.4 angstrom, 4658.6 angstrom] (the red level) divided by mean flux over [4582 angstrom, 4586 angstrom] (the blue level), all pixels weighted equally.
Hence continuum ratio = 0.94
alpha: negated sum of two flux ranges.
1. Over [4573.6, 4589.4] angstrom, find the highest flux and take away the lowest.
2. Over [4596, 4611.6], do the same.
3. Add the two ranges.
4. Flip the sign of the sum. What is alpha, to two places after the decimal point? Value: -5.88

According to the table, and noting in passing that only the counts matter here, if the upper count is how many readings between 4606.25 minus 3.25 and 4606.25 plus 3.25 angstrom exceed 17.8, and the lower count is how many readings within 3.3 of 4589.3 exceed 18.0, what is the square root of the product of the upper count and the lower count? 1.4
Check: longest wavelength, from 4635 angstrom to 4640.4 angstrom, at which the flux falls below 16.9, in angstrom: 4639.85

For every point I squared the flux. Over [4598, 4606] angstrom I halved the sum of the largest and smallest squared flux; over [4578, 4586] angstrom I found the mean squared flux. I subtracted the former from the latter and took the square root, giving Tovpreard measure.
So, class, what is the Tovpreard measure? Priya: 5.8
